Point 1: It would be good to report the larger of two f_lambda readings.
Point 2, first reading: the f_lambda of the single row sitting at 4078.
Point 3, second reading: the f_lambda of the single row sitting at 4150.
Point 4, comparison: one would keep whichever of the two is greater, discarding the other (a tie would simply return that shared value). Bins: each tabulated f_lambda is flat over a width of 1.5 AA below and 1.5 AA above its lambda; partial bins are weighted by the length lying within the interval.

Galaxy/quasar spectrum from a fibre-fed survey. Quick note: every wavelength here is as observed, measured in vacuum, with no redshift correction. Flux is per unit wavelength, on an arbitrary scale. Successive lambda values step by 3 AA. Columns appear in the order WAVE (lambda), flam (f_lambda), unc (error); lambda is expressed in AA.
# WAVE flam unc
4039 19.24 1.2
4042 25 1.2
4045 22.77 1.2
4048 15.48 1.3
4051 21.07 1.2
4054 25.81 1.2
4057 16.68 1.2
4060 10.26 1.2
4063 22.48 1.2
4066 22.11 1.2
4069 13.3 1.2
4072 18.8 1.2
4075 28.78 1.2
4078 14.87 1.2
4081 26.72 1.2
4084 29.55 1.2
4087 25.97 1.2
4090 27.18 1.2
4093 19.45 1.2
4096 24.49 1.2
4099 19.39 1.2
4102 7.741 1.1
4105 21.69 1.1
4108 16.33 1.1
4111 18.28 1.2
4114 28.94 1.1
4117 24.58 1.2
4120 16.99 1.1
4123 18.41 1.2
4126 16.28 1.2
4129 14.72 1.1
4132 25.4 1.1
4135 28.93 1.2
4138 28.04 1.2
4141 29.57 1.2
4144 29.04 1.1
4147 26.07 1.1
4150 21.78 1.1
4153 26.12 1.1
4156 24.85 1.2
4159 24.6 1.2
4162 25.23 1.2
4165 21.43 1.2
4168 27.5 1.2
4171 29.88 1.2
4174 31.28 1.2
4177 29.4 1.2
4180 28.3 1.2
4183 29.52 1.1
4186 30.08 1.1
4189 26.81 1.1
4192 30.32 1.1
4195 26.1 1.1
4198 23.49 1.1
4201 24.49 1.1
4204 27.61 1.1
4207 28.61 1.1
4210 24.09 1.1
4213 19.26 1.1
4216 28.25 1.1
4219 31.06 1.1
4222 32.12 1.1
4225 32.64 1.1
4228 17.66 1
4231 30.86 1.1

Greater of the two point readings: 21.8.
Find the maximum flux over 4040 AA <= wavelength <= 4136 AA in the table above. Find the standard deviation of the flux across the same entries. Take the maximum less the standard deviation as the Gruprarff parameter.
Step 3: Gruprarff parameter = 23.9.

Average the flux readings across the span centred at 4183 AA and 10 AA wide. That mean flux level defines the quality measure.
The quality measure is 29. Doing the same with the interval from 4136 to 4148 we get 28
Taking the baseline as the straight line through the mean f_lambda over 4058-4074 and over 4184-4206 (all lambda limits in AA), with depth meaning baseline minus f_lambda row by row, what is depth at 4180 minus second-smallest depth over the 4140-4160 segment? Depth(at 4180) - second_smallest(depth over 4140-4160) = 3.4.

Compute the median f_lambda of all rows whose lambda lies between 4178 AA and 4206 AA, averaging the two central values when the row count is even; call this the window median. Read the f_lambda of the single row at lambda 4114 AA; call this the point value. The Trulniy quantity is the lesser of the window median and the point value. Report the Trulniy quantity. 28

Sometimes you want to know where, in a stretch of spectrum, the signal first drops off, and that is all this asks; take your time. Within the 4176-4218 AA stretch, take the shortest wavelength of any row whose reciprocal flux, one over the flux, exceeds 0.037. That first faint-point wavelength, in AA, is 4189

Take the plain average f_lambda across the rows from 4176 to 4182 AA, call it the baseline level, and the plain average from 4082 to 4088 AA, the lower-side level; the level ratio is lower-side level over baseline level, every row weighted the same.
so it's 0.96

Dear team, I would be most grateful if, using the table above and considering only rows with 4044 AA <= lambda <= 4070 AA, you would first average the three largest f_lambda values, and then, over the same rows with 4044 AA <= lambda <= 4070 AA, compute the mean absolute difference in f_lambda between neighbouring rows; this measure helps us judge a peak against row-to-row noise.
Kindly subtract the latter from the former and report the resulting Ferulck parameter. 17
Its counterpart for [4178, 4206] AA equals 28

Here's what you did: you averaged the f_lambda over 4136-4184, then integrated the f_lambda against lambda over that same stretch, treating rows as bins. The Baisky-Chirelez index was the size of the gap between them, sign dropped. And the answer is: 1271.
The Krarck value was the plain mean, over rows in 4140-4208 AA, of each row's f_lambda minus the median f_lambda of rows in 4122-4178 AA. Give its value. 1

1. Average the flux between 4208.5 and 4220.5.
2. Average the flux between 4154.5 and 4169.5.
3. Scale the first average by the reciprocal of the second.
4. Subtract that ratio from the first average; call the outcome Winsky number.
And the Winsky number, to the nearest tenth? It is 24.6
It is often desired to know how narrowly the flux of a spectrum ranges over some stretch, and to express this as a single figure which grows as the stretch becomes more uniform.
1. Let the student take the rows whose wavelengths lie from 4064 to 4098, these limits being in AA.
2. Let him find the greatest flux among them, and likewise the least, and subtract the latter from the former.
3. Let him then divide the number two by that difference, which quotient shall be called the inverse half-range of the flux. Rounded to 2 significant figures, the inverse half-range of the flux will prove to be 0.12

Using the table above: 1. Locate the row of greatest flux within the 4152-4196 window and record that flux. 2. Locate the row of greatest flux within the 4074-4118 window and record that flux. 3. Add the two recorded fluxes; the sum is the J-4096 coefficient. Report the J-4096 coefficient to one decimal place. 60.8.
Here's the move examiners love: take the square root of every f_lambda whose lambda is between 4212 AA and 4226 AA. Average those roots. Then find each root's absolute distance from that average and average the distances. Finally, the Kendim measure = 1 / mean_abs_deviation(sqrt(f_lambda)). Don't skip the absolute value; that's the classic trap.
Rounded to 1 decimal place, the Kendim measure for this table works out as 2.6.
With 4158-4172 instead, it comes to 4.3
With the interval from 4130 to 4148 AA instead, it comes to 7.4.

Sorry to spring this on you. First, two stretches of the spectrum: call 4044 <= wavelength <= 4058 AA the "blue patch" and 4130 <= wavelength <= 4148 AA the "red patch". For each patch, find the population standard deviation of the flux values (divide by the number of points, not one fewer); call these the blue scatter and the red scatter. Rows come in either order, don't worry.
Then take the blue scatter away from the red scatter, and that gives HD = -2.3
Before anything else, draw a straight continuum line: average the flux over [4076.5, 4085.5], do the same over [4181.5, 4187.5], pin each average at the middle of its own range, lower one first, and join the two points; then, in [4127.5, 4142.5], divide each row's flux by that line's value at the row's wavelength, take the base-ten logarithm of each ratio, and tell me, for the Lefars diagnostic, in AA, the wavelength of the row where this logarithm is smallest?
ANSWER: 4129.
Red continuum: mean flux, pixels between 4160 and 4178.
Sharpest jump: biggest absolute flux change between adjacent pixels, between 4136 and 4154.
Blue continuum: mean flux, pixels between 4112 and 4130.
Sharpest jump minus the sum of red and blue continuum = -43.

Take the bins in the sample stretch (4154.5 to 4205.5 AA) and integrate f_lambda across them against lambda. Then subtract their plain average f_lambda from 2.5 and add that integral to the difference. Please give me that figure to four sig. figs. 1358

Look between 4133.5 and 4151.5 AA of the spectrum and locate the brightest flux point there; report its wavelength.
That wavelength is 4141 AA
